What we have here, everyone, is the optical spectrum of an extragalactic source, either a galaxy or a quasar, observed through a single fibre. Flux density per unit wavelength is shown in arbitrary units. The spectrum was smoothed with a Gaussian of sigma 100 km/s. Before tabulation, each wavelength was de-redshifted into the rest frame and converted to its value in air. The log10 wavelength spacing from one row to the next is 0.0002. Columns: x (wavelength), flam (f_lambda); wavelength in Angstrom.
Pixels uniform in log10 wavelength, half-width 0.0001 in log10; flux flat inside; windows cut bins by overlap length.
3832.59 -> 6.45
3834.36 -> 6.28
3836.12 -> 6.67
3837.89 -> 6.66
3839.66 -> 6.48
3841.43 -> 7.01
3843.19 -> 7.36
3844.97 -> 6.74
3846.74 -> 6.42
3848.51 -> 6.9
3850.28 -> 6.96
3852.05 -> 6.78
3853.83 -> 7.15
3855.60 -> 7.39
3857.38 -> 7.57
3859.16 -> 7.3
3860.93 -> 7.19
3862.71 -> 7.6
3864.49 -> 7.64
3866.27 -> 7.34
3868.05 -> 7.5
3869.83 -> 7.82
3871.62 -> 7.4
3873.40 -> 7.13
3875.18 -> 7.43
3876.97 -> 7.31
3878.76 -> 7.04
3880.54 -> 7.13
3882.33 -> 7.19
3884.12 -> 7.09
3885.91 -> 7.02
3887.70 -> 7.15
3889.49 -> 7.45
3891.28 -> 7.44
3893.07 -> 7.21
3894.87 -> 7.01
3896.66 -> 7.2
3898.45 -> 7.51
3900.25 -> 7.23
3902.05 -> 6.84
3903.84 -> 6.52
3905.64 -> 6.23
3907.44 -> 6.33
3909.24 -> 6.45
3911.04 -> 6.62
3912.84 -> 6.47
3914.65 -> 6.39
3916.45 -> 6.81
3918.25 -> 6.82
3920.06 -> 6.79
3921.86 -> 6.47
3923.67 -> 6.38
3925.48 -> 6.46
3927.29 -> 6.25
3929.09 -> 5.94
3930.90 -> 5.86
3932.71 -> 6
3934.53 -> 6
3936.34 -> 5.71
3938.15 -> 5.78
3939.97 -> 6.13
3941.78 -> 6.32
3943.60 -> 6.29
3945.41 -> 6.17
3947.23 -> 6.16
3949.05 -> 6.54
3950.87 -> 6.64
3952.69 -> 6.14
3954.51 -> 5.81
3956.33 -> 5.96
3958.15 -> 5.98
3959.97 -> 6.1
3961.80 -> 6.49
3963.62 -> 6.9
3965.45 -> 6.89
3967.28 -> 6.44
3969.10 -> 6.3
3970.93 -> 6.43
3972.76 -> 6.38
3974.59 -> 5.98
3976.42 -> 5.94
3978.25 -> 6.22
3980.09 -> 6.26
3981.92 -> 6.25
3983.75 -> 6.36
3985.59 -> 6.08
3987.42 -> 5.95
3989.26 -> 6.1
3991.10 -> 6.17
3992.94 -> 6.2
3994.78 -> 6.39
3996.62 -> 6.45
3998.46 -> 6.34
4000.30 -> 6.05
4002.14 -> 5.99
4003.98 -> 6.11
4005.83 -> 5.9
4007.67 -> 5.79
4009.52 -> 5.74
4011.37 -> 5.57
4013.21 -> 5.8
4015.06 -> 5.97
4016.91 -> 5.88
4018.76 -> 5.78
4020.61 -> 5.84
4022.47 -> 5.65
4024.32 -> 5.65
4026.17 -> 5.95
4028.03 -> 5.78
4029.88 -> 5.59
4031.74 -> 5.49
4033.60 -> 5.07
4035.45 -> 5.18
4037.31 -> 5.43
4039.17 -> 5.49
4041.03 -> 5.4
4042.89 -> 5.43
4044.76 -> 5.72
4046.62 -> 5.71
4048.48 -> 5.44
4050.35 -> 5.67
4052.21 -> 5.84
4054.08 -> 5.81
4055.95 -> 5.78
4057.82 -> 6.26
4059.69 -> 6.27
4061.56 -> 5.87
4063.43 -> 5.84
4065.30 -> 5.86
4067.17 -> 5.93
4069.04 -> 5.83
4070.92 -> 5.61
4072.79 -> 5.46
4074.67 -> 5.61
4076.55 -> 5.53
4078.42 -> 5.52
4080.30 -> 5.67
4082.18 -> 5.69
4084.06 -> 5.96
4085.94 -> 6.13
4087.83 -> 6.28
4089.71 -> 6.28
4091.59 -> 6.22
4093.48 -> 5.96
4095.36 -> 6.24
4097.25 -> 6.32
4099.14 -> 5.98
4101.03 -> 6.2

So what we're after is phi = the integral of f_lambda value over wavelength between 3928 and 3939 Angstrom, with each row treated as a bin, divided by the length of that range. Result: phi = 5.9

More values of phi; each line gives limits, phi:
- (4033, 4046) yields 5.4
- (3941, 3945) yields 6.3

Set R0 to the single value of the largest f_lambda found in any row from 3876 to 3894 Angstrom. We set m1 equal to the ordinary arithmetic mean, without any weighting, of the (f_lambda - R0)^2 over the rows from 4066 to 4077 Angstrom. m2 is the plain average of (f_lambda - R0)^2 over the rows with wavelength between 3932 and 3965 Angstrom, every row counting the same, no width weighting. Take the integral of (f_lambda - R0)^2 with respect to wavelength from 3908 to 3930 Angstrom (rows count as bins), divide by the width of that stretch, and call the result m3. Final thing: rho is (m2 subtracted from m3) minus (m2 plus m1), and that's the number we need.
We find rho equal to -5.7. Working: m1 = 3.2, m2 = 1.7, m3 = 1.0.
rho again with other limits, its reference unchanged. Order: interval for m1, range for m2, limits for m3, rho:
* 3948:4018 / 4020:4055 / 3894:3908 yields -8.3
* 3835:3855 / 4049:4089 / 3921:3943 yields -4.0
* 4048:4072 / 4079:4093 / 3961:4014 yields -5.1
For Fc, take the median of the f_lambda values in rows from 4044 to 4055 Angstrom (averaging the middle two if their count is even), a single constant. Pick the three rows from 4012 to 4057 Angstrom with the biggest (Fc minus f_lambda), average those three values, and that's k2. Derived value 0.50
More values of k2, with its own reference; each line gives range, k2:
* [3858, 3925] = -0.60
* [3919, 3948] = -0.07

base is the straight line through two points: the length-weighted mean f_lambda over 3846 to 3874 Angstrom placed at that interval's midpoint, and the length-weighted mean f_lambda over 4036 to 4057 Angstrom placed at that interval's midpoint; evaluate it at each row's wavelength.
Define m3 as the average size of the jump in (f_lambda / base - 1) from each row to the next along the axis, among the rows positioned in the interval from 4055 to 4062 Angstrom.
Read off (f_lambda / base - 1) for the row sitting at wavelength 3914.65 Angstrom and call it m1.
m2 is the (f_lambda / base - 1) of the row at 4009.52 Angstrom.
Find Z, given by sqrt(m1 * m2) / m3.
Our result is 0.8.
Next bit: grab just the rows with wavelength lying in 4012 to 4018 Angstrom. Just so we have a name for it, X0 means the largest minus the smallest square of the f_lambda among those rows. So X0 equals 2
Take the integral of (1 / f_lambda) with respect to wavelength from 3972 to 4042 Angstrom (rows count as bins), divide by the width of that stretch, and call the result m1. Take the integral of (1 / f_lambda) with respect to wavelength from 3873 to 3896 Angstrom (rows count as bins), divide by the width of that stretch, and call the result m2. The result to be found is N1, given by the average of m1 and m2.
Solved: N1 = 0.155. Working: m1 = 0.170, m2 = 0.139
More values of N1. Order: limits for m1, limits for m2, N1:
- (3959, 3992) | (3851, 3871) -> 0.147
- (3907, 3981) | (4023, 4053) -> 0.170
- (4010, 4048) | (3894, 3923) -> 0.164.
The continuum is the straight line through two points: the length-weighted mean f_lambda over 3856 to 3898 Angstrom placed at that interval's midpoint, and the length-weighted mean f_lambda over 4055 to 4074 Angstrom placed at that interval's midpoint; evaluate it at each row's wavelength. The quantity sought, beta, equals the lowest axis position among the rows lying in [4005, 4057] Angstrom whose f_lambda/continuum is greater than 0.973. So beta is 4052.21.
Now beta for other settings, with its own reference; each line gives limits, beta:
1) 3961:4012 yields 3961.80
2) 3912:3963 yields 3918.25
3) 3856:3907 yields 3857.38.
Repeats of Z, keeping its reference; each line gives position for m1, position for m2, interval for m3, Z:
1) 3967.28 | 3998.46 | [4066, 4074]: 1.3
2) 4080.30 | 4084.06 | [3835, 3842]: 3.0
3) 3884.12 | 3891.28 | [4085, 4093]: 1.3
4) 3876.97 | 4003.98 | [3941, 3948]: 3.8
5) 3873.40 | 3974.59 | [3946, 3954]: 0.2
